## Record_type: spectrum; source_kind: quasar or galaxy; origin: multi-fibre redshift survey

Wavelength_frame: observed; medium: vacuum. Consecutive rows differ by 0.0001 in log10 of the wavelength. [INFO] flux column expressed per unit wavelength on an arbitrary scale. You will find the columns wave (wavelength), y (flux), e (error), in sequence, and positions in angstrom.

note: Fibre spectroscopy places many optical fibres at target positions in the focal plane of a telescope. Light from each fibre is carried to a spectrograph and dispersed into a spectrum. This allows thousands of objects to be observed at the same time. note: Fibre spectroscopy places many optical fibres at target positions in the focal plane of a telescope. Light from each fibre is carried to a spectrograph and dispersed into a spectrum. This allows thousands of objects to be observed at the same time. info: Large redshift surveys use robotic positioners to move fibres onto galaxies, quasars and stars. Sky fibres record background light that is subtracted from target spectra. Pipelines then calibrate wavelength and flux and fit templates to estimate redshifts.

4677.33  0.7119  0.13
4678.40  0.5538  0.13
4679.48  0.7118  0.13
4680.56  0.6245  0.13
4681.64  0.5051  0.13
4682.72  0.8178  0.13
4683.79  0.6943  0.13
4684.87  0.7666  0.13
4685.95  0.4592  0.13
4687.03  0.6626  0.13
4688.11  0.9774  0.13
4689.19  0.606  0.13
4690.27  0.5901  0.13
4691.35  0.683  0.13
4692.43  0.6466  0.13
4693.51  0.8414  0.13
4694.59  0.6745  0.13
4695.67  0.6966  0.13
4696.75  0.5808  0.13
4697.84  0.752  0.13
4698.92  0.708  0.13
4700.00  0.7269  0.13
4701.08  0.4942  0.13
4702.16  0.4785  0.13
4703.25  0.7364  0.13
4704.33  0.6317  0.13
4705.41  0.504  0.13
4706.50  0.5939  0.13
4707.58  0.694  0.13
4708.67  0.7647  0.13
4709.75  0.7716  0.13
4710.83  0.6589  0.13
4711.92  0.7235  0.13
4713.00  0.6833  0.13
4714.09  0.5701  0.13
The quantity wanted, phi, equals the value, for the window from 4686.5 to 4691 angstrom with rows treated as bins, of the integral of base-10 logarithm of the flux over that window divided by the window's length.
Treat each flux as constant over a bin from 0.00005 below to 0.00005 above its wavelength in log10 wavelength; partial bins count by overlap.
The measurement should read -0.159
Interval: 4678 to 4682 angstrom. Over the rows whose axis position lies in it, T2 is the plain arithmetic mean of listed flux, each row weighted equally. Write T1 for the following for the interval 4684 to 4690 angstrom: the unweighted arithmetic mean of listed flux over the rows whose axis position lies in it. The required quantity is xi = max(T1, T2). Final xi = 0.694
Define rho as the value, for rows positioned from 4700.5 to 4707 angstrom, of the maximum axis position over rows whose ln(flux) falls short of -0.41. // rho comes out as 4706.50 angstrom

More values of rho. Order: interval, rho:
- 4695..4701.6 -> 4701.08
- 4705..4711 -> 4710.83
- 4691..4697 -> 4696.75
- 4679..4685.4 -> 4681.64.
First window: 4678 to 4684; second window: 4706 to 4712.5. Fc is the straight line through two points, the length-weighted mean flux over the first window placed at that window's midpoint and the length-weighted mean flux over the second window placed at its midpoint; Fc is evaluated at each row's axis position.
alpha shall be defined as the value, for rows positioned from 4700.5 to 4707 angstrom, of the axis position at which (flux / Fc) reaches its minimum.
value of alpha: 4702.16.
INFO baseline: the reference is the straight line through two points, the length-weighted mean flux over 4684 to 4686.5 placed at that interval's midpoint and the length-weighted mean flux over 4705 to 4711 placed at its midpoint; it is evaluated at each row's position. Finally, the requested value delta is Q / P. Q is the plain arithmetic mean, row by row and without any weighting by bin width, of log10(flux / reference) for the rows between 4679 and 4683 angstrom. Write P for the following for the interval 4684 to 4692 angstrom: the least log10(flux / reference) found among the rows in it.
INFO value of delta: -0.2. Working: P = -0.133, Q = 0.03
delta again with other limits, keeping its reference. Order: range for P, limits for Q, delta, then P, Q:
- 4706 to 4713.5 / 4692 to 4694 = -1.3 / -0.049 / 0.06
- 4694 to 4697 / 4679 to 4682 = 0.1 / -0.046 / 0.00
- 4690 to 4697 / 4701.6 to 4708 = 0.9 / -0.046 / -0.04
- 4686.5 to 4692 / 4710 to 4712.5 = -0.3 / -0.030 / 0.01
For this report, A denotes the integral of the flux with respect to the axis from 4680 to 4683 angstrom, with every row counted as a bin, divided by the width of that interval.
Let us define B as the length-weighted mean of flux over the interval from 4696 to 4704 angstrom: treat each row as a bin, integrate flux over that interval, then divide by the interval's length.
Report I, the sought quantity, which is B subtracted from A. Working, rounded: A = 0.634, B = 0.64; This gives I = -0.007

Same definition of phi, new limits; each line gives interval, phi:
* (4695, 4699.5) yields -0.166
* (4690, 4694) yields -0.162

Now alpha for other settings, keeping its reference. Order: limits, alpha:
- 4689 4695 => 4690.27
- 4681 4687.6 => 4685.95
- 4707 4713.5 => 4710.83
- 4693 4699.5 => 4696.75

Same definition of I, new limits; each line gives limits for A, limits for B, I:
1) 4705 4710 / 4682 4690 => -0.040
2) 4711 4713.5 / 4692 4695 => -0.029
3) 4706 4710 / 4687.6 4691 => -0.017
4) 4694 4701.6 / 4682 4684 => -0.083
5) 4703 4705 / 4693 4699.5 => -0.041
